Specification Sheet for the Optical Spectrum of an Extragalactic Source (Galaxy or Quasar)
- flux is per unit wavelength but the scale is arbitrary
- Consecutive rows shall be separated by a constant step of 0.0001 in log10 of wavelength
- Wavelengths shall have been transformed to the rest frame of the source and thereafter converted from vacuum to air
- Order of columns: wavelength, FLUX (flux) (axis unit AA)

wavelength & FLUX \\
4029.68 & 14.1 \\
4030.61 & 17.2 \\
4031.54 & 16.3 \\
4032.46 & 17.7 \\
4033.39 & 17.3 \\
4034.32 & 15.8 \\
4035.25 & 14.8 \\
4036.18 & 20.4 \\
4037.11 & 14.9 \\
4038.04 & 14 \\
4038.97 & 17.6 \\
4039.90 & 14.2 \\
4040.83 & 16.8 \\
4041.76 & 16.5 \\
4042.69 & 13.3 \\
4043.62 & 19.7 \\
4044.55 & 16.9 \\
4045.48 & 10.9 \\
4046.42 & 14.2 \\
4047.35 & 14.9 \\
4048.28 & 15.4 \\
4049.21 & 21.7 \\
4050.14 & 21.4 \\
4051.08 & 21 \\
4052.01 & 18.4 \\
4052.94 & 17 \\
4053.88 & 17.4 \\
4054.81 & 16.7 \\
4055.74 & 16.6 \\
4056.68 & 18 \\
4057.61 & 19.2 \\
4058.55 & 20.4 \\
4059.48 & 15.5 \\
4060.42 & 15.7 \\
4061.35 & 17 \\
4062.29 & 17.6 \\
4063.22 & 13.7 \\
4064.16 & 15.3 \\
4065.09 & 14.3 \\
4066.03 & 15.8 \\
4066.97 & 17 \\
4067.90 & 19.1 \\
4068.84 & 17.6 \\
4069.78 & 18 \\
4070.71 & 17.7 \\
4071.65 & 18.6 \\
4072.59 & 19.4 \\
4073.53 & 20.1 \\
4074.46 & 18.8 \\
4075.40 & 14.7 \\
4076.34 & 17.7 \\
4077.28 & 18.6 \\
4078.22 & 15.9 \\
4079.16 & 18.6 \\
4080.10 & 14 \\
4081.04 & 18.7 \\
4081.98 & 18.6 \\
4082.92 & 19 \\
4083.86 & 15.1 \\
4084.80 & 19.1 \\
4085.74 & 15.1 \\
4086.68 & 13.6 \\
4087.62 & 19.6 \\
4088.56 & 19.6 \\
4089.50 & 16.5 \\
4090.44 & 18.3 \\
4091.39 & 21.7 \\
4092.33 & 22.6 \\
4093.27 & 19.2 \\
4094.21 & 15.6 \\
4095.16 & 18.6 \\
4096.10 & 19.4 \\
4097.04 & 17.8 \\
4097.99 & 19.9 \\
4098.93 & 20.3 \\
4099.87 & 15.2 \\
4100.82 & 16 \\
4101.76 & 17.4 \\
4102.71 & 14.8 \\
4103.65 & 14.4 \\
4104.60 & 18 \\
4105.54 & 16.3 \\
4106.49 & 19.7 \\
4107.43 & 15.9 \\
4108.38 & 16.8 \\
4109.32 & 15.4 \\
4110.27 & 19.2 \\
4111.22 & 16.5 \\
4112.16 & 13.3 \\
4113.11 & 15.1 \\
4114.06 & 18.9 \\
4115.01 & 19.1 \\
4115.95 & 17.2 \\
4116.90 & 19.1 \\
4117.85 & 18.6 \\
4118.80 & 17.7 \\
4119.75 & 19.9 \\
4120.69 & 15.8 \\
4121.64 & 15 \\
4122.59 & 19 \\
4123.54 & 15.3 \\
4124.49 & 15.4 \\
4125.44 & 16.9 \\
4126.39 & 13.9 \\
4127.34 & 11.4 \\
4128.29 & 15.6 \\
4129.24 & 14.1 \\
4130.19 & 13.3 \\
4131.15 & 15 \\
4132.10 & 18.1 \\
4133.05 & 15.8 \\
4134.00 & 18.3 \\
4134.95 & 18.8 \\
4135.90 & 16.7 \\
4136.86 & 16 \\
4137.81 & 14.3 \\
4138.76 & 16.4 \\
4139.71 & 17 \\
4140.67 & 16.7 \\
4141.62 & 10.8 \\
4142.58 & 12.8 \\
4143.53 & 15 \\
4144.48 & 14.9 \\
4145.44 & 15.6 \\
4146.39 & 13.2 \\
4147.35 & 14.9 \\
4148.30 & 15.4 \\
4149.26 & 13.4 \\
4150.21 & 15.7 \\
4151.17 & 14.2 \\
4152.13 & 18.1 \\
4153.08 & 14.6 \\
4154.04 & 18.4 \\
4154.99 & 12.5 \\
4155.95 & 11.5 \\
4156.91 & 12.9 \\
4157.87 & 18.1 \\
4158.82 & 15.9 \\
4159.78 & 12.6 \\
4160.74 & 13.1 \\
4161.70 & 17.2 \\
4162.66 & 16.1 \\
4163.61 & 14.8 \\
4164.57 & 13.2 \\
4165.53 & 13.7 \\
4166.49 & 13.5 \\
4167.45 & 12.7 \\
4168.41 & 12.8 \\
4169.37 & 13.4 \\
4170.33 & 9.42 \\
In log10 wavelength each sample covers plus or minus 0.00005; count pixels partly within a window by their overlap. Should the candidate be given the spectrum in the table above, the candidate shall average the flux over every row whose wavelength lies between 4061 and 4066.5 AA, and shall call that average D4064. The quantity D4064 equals 15.6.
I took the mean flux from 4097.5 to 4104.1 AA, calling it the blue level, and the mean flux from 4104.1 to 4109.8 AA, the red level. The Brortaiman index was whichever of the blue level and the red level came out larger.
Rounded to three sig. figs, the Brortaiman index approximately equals 17.0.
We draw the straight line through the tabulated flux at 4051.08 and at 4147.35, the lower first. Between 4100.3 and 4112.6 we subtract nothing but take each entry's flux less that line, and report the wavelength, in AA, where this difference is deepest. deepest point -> 4112.16 AA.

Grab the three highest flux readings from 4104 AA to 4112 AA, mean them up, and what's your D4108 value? 19.0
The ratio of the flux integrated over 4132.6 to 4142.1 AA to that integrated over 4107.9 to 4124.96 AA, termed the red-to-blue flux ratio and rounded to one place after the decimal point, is 0.5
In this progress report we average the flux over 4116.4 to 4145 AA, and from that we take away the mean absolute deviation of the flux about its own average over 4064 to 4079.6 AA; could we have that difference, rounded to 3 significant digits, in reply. 14.5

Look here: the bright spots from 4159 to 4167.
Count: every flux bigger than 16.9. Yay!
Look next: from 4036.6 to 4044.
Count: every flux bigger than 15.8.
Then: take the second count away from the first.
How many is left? -3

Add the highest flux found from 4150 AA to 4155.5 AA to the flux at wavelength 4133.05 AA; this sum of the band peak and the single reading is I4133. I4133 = 34.2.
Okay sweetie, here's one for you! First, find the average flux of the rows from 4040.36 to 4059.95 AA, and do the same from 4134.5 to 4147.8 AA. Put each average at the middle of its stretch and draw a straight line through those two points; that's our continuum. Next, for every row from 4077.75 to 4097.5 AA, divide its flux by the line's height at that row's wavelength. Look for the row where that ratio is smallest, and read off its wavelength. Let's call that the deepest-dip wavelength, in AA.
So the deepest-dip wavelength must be 4086.68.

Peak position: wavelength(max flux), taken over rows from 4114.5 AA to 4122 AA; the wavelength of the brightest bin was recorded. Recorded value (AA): 4119.75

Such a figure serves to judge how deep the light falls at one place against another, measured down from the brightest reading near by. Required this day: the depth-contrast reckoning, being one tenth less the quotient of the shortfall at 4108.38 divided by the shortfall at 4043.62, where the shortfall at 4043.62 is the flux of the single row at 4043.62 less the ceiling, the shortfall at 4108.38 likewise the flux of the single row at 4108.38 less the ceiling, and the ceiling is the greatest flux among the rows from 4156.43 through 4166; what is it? 0.9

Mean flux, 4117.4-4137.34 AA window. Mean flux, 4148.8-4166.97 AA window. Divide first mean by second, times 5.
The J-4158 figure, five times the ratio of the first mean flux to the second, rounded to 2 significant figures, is 5.5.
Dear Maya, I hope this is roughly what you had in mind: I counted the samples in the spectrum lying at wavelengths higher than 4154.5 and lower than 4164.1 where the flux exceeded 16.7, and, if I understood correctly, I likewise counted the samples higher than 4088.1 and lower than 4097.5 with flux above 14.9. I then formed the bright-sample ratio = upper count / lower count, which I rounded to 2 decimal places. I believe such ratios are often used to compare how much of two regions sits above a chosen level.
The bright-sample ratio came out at 0.20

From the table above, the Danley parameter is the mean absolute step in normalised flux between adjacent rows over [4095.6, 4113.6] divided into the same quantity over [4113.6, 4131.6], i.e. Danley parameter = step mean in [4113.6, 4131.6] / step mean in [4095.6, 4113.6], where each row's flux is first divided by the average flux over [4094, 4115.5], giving 0.87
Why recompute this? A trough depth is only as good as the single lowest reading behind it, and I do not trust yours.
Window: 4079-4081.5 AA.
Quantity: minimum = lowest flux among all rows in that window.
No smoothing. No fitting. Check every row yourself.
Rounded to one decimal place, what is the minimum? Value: 14.0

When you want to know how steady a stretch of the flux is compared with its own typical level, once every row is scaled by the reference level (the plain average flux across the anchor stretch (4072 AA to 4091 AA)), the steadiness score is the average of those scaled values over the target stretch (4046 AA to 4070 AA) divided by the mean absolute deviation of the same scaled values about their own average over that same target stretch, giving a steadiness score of 9.9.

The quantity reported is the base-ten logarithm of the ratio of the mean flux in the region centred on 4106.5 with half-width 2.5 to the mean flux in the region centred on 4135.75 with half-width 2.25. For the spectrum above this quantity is 0.01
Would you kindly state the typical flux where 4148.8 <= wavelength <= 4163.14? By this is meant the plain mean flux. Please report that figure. 15.0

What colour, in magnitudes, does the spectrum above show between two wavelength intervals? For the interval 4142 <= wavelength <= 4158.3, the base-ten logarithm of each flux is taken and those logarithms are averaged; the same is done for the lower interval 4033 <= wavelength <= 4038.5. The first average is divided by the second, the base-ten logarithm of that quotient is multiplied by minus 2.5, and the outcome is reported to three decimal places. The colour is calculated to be 0.037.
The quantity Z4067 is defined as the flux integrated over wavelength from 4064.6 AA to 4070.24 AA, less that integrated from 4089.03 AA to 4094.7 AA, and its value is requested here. -12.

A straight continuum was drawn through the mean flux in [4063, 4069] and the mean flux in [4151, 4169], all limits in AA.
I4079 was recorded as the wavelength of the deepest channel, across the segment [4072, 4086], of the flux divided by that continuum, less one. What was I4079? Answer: 4080.10 AA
